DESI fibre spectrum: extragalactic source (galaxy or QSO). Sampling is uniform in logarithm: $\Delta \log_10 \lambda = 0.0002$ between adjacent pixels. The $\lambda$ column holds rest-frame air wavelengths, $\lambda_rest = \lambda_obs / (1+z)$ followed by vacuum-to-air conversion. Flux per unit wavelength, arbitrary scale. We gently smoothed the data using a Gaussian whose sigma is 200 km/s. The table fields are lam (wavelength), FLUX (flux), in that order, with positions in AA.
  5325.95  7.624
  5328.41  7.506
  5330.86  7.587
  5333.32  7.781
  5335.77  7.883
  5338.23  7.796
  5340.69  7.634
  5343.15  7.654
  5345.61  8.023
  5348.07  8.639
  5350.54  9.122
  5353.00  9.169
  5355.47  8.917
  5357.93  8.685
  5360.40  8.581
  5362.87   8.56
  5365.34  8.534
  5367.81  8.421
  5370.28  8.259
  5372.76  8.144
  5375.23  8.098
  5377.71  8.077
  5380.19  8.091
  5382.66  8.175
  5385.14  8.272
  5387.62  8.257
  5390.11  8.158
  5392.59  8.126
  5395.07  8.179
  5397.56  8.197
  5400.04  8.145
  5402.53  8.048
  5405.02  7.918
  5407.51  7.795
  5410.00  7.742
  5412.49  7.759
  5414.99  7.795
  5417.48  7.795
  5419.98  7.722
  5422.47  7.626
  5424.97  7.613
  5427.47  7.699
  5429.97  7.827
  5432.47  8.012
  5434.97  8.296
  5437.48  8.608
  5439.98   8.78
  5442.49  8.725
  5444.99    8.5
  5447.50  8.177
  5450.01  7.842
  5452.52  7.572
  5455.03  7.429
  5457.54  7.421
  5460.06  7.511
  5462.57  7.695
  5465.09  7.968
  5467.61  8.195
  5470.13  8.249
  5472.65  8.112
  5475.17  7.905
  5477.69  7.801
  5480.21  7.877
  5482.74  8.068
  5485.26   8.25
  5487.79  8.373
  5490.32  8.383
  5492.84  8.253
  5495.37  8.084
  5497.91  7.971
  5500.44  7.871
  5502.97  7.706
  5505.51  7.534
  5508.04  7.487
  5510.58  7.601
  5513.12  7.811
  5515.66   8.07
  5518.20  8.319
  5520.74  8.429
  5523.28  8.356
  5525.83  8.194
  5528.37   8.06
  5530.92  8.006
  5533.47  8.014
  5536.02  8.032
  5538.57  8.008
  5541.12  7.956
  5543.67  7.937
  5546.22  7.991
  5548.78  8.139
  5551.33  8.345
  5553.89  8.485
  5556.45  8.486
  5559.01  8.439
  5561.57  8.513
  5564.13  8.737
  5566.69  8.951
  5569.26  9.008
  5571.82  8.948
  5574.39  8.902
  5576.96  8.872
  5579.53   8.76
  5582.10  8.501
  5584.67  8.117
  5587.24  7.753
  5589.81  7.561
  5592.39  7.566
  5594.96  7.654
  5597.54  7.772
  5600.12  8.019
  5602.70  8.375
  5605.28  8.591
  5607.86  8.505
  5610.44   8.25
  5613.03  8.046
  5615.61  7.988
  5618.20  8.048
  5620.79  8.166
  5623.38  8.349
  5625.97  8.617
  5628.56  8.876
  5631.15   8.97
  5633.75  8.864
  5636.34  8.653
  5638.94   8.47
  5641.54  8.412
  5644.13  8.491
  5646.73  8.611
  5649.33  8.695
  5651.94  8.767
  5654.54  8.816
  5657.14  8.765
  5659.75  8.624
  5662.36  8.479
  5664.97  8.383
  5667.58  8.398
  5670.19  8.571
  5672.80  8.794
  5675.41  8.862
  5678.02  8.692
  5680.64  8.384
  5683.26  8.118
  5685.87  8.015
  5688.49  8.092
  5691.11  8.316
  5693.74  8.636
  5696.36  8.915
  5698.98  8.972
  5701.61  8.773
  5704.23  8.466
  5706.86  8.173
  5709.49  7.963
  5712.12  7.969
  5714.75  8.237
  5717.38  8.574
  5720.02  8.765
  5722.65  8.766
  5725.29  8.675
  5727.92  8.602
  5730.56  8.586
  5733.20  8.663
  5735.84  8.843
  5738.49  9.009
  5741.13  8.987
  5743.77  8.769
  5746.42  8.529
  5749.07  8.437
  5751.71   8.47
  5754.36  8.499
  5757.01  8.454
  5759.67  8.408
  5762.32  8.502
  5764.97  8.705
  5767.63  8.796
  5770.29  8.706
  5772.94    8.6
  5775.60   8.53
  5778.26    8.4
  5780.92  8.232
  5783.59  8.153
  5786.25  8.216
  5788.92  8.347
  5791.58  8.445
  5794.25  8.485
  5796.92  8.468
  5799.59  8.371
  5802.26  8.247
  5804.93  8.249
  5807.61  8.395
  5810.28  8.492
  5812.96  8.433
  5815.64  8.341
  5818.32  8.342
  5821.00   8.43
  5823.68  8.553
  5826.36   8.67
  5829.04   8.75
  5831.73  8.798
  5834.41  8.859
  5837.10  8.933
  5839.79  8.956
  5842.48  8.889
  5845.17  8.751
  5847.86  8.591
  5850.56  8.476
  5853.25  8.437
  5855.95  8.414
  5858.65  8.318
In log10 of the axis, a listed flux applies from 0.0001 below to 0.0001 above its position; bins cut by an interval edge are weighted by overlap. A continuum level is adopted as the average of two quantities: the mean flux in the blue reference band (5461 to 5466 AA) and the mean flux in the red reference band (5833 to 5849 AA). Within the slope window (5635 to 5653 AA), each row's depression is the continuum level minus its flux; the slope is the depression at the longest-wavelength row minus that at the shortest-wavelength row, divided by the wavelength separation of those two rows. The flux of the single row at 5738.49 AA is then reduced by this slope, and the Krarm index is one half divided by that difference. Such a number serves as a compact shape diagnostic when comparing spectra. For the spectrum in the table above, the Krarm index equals 0.055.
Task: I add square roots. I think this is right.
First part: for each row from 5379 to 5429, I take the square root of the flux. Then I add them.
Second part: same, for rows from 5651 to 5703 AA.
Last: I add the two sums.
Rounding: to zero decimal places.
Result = 115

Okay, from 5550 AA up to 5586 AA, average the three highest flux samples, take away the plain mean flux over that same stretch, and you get 0.32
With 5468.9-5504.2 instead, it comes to 0.27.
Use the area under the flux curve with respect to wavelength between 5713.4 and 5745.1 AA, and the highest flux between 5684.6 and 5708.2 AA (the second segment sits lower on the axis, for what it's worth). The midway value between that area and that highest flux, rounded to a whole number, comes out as 142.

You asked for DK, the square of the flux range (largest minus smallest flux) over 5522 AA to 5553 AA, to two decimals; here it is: 0.18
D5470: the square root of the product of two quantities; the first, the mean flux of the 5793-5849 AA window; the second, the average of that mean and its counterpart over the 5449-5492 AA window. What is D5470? 8.41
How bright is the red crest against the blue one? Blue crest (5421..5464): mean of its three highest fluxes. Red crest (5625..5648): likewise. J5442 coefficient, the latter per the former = 1.02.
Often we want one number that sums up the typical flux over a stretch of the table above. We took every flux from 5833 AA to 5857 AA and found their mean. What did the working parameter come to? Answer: 8.70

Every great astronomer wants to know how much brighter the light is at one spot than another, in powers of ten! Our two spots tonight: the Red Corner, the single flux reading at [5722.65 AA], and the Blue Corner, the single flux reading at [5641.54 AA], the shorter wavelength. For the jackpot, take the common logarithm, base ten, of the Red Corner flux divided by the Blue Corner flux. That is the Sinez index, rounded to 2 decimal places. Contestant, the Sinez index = 0.02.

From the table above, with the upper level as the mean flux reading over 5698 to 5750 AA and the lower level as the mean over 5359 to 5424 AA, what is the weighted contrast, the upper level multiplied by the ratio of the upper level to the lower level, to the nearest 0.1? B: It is 9.1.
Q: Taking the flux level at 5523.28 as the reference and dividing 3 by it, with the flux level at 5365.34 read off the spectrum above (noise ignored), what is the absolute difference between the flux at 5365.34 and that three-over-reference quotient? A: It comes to 8.2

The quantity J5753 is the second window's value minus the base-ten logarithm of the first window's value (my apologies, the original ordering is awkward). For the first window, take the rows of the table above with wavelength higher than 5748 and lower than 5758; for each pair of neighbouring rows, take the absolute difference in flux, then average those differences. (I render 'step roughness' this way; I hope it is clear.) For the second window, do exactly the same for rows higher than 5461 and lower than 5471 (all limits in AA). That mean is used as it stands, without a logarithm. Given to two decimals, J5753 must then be 1.63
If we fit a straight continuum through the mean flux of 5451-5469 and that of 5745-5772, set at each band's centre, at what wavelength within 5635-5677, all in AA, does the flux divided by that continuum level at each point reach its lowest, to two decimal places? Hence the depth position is 5664.97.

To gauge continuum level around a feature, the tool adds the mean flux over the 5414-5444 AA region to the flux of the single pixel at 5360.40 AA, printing 16.6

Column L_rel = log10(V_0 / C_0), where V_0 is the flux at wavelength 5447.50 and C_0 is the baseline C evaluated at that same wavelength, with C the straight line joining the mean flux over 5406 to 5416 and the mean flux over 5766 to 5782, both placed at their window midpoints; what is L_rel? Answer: 0.018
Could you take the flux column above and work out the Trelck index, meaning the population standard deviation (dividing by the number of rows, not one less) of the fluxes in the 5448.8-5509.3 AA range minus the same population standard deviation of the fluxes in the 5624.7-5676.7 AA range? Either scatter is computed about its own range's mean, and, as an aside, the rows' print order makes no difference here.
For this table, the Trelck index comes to 0.12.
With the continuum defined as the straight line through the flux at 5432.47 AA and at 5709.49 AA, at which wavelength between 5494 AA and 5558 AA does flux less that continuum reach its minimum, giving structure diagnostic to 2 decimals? 5508.04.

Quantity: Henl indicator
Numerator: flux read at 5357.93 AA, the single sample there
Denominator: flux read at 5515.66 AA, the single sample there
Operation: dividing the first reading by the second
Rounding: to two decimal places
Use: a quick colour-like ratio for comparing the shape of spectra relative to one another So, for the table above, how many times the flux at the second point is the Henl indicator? 1.08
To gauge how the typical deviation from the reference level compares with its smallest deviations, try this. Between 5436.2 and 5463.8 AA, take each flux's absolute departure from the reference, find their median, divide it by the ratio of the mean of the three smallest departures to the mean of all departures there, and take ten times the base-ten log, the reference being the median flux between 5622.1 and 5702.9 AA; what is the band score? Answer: 8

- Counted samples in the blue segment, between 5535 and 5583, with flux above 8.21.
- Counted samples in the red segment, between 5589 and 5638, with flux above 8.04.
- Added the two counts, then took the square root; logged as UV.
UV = 5.10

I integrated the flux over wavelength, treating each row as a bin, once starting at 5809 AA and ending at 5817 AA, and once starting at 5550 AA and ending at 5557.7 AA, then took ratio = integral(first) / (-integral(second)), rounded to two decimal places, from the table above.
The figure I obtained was -1.04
